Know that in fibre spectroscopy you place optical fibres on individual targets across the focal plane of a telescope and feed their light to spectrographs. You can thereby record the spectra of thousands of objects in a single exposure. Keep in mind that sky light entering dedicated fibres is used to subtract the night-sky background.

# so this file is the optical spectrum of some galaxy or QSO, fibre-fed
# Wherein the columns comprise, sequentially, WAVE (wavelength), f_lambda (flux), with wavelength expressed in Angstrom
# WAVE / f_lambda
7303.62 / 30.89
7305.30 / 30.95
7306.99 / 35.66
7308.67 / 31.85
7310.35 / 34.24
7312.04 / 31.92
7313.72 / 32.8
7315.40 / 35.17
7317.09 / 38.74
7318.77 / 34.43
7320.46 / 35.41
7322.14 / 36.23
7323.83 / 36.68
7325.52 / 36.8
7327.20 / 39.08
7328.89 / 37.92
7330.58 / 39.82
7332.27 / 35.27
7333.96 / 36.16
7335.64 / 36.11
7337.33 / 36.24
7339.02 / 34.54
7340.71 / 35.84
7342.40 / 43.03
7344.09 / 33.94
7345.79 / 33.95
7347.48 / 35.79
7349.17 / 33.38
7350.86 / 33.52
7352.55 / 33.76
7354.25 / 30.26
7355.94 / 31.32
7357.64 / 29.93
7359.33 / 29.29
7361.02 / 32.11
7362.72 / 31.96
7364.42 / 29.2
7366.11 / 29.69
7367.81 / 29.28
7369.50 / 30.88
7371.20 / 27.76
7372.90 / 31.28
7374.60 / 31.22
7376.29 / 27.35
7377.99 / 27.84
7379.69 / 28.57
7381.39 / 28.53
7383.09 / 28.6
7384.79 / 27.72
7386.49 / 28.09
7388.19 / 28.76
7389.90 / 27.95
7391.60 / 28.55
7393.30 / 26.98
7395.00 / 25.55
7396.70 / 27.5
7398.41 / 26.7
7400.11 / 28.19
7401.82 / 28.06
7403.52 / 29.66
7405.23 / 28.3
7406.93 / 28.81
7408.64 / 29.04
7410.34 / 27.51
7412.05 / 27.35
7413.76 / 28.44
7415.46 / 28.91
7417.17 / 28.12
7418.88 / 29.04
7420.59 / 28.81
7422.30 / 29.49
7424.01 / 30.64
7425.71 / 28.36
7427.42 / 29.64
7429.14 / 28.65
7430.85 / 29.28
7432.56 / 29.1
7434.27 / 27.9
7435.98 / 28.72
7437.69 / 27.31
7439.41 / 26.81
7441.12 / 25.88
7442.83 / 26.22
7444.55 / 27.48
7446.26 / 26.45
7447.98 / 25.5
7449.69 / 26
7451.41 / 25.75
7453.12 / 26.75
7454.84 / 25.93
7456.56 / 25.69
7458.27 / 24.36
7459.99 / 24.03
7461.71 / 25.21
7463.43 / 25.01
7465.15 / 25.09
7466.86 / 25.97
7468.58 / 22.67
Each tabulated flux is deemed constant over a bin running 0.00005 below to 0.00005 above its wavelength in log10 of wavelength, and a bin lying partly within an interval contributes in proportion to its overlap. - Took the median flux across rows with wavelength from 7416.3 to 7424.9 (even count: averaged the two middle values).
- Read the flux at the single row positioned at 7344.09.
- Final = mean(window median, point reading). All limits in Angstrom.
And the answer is 31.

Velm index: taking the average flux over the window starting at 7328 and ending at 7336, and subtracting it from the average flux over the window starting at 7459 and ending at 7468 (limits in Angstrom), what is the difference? -12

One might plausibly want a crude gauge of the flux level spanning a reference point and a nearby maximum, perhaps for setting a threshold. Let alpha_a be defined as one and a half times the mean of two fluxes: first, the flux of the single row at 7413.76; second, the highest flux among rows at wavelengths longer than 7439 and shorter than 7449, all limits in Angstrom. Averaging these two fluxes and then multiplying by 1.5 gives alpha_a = 41.9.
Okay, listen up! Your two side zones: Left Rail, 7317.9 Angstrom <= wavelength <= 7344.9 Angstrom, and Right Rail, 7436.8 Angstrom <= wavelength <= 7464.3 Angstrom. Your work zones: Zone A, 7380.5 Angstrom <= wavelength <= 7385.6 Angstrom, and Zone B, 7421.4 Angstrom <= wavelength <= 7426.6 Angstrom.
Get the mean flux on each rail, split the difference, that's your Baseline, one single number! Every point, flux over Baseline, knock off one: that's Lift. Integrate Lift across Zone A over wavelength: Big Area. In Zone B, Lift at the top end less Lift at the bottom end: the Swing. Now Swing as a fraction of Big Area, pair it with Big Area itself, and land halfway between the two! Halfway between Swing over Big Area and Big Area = -0.21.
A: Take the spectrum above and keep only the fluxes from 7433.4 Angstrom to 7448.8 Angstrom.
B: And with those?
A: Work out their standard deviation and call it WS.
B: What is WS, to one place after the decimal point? 1.0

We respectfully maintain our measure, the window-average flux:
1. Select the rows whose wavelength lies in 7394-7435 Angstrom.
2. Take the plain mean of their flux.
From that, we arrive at 28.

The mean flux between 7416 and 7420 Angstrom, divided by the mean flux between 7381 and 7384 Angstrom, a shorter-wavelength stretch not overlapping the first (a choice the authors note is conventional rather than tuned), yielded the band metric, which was 1.0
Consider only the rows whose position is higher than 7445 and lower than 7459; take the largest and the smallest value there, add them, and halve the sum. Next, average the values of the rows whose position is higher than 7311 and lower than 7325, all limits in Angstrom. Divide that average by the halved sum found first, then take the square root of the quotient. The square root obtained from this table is 1.17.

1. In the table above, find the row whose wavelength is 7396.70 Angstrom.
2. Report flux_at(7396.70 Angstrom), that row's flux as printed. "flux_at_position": 27.5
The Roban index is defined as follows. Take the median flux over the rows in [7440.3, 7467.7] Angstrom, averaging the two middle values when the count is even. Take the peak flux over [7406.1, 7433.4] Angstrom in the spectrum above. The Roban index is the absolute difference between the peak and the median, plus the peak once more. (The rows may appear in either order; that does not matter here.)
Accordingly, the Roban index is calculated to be 35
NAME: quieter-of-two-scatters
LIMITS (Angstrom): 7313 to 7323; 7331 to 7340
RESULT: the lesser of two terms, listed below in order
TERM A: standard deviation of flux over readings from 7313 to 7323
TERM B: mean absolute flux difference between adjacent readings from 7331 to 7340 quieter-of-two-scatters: 0.7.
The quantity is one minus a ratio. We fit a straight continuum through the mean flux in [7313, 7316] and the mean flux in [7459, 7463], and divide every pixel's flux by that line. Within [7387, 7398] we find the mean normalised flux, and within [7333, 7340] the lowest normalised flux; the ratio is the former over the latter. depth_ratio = 0.11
